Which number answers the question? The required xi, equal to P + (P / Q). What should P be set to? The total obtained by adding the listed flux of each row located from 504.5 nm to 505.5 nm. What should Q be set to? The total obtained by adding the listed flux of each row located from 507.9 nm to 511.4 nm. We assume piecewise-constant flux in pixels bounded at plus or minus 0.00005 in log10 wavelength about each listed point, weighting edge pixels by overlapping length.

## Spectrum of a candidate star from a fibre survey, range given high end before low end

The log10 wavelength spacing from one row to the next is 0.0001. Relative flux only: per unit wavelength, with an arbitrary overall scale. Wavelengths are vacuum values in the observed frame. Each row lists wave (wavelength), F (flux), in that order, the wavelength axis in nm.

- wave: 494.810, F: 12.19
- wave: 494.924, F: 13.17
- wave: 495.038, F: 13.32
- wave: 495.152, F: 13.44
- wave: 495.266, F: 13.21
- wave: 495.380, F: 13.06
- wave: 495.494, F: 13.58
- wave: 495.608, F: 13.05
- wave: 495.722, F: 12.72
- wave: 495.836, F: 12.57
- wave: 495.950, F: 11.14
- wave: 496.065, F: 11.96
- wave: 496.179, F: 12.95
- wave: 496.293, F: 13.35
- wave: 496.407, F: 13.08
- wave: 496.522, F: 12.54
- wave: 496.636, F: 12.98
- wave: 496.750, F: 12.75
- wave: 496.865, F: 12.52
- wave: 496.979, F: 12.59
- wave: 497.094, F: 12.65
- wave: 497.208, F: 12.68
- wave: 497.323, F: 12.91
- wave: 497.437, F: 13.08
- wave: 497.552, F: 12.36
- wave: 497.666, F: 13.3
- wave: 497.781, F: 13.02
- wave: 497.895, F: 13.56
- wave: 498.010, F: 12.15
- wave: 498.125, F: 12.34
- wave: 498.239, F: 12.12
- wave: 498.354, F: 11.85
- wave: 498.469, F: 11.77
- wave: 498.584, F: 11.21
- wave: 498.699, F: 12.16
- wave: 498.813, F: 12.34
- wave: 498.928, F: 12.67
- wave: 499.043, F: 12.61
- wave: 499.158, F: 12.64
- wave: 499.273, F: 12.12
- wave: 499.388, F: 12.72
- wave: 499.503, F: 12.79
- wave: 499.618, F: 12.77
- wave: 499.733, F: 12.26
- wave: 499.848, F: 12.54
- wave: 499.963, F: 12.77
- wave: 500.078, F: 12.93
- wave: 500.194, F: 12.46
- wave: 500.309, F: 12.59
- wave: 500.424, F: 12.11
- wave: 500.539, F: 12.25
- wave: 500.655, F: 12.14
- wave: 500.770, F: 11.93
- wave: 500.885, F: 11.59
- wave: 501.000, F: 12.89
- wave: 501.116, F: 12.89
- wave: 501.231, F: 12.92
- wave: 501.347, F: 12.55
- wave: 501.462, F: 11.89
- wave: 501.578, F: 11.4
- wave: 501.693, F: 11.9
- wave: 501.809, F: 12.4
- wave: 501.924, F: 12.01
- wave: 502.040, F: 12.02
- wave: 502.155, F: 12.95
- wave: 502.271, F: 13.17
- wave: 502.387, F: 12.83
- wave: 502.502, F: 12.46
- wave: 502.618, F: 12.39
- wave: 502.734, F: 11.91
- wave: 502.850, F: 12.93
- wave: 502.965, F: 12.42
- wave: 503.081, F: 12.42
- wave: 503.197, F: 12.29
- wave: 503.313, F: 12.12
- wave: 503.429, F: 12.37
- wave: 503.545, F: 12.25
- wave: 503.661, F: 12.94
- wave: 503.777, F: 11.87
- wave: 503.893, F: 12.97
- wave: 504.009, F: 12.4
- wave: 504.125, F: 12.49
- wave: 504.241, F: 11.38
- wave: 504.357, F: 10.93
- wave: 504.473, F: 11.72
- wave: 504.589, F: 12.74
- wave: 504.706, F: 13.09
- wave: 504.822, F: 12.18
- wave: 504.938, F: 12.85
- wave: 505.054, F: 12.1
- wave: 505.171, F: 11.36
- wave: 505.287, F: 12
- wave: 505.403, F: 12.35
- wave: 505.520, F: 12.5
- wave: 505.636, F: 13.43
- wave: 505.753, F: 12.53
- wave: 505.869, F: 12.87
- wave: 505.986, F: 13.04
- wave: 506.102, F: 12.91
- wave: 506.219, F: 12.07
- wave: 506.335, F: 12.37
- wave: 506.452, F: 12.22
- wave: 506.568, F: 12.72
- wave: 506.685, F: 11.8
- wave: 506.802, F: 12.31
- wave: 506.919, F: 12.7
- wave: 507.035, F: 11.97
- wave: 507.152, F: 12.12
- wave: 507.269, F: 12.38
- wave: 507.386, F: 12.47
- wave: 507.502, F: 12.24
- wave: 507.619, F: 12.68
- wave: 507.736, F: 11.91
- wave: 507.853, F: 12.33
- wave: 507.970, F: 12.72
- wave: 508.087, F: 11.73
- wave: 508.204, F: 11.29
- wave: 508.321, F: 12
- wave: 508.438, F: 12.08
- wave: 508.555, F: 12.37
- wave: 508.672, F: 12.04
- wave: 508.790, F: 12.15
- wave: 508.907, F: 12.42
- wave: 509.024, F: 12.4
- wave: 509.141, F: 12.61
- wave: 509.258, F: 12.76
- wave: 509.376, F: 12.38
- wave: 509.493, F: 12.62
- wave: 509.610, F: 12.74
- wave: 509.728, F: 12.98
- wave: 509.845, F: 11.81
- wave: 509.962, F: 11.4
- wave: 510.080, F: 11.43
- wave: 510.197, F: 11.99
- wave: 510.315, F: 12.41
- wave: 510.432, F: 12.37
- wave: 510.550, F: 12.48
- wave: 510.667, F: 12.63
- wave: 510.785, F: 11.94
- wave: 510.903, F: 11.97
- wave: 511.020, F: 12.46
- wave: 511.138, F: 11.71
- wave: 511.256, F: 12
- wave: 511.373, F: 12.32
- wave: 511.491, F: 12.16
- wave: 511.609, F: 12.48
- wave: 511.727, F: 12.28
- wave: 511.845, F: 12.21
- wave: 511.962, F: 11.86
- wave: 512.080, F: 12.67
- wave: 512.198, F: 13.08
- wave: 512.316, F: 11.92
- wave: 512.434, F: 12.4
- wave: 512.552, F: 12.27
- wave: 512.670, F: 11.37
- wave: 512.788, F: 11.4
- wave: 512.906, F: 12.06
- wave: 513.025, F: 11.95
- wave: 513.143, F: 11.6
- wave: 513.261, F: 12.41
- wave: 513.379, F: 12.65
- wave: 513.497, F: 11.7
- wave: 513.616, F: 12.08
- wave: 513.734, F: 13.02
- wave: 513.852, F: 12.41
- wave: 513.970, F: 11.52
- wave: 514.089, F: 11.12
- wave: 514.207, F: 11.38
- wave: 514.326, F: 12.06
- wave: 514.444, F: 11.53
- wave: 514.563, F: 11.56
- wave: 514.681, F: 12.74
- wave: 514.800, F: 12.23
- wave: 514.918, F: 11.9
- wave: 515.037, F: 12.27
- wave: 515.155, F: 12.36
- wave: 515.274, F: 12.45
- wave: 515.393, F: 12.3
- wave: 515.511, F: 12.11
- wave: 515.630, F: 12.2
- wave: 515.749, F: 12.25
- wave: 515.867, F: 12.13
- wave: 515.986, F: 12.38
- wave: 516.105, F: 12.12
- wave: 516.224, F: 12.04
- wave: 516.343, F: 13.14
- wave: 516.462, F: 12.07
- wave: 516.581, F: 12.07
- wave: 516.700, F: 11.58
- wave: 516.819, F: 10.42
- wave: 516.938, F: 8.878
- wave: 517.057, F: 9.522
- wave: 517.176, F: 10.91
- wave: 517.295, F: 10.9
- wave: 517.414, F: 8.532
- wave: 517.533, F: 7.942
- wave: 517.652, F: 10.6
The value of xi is 99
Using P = 99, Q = 366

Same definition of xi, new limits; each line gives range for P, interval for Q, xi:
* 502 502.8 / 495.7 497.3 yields 88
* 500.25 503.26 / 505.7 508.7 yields 322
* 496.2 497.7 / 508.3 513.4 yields 167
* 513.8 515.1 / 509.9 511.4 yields 132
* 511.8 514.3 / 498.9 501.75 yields 254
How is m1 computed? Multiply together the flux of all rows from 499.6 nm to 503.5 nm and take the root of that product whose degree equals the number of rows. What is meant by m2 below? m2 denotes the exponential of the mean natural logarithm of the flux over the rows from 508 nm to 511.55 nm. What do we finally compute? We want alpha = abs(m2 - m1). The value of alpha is 0.21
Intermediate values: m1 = 12.4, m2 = 12.2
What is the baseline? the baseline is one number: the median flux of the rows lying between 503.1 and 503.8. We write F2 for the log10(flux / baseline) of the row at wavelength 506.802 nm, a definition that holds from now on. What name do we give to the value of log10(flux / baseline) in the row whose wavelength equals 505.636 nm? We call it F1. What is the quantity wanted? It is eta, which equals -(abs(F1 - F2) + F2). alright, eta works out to -0.039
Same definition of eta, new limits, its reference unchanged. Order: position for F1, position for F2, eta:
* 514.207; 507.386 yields -0.047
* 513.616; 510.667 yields -0.032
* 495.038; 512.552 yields -0.036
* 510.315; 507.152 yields -0.005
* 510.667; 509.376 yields -0.013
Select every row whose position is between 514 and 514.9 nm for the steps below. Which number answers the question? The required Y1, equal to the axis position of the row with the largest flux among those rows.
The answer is 514.681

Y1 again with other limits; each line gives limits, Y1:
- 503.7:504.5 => 503.893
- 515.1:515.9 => 515.274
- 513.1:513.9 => 513.734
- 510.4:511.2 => 510.667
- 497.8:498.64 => 497.895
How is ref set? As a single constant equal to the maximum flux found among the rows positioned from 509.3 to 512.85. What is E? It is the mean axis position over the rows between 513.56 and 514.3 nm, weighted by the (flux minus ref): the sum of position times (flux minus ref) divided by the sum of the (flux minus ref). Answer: 514.00 nm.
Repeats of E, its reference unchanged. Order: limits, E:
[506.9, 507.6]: 507.22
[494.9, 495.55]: 495.25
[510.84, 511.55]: 511.19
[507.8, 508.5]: 508.18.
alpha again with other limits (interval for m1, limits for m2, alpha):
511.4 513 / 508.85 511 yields 0.13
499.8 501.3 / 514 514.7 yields 0.74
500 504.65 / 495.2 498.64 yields 0.31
